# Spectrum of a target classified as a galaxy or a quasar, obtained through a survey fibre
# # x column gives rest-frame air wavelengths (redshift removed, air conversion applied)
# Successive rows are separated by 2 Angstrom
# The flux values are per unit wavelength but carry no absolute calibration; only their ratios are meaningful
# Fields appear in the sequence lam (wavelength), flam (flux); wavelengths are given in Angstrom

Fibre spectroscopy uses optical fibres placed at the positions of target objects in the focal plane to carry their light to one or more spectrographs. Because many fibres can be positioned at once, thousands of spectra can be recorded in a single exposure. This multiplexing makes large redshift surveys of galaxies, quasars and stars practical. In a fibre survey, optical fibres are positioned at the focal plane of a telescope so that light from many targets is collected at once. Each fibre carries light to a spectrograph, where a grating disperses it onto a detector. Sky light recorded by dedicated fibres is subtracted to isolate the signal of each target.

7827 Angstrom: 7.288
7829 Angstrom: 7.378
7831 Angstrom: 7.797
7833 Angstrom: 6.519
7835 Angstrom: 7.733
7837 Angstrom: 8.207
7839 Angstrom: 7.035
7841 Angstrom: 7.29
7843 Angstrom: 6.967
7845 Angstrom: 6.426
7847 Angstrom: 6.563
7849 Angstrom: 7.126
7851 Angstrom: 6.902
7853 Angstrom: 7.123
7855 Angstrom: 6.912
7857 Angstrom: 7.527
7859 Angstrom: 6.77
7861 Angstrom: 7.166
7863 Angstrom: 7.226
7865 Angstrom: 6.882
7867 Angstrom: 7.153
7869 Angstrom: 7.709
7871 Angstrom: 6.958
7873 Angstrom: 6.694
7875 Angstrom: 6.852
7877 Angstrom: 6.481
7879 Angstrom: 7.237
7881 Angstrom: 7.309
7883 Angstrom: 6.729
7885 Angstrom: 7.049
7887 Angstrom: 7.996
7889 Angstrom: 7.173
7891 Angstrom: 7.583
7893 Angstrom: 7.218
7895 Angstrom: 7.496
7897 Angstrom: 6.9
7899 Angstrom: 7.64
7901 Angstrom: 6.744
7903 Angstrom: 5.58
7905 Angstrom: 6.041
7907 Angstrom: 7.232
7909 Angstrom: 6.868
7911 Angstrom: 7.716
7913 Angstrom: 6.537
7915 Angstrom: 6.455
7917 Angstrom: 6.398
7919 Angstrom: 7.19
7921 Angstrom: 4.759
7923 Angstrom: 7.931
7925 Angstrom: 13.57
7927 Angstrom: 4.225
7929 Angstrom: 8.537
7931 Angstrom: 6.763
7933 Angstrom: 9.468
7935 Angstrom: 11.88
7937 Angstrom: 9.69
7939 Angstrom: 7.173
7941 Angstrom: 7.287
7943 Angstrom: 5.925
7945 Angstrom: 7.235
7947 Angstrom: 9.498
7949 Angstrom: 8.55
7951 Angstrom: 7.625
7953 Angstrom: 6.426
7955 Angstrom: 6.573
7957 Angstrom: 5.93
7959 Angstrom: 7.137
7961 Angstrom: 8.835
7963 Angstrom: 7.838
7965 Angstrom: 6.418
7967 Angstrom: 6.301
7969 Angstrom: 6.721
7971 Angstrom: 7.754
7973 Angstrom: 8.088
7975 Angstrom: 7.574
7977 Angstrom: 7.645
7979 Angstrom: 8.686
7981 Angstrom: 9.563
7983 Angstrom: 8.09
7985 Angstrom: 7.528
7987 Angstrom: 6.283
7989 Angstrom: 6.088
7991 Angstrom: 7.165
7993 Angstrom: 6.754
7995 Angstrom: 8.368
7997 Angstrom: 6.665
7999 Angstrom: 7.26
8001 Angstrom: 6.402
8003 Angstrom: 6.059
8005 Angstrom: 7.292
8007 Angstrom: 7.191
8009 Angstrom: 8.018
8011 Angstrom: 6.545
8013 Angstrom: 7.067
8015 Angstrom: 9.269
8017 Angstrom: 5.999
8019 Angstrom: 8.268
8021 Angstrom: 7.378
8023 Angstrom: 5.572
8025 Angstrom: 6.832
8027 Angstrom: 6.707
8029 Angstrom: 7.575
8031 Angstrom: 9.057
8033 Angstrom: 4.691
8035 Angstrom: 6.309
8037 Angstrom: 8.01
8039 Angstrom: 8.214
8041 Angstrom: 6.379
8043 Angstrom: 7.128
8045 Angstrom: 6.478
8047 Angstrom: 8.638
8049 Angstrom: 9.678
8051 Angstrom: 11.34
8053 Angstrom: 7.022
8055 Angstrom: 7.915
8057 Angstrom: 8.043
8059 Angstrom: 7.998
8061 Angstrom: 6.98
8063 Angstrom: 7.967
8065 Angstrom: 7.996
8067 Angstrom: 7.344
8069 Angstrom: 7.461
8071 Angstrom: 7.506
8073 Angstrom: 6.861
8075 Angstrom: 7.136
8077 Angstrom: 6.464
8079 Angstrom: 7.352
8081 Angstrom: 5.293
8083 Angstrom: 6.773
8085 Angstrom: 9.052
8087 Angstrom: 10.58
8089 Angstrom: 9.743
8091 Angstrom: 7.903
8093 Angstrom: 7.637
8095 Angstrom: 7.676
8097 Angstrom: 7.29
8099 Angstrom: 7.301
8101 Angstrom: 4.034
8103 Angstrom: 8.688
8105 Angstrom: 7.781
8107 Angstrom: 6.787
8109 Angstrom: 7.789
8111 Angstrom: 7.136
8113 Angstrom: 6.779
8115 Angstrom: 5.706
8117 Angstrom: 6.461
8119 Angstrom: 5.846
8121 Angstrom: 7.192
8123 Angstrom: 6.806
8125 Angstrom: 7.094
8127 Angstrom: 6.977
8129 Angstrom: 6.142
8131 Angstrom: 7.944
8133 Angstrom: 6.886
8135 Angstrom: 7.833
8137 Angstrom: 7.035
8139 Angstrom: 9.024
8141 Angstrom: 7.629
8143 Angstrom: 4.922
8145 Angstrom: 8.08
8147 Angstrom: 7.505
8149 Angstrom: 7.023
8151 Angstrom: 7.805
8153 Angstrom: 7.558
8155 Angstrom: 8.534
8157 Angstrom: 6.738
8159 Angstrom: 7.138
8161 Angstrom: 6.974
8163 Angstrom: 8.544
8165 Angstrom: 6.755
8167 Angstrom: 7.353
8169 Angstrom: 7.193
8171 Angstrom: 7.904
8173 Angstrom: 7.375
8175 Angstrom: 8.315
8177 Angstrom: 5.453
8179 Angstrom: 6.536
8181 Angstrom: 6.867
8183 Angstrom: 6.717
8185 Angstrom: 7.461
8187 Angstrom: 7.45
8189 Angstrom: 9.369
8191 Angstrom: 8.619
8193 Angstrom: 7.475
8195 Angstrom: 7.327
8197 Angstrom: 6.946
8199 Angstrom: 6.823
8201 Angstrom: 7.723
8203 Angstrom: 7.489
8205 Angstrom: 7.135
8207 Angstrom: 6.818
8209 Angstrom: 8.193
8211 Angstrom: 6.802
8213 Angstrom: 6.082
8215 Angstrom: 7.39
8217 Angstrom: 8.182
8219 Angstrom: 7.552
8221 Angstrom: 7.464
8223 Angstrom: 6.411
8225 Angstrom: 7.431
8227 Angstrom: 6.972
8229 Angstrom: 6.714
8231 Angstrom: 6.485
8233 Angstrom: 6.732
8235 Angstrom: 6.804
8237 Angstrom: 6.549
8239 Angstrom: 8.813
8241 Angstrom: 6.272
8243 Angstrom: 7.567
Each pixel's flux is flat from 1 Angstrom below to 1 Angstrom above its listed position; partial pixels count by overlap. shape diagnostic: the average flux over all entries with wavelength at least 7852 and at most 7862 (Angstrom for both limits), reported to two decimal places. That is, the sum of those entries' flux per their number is 7.10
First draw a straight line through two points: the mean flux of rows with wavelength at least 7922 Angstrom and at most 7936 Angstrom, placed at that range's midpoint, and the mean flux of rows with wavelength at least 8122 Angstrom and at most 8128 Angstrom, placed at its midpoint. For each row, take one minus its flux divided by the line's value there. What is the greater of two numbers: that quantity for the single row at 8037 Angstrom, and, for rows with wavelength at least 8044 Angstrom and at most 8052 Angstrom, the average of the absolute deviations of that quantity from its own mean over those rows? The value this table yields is 0.194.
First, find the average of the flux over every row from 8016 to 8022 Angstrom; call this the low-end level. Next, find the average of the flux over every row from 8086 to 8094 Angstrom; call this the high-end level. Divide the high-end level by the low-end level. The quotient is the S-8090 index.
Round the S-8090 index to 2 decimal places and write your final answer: 1.24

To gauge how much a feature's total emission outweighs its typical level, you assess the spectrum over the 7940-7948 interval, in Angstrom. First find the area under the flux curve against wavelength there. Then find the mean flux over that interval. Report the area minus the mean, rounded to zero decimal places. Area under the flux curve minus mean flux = 52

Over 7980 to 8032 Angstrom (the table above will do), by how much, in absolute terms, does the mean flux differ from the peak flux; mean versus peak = 2.3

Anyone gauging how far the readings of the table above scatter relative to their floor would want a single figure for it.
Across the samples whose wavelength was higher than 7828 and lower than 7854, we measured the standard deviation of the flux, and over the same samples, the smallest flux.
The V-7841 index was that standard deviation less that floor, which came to -5.9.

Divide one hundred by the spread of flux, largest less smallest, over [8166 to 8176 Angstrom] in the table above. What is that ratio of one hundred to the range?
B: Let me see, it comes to 89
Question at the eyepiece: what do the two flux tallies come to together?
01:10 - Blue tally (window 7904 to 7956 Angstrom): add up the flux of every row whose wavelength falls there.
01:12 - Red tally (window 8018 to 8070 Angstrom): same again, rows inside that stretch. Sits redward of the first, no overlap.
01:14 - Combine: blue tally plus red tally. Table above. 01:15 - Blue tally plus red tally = 395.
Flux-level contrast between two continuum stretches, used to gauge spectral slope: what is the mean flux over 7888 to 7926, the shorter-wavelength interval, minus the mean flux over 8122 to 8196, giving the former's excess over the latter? -0.15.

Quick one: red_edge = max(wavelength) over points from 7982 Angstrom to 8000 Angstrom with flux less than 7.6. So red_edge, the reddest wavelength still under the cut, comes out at 7999 Angstrom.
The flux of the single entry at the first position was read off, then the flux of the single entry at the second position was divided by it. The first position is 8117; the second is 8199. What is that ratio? 1.06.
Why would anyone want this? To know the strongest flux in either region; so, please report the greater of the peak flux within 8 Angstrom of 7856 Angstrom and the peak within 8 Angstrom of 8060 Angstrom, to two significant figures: 8.0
